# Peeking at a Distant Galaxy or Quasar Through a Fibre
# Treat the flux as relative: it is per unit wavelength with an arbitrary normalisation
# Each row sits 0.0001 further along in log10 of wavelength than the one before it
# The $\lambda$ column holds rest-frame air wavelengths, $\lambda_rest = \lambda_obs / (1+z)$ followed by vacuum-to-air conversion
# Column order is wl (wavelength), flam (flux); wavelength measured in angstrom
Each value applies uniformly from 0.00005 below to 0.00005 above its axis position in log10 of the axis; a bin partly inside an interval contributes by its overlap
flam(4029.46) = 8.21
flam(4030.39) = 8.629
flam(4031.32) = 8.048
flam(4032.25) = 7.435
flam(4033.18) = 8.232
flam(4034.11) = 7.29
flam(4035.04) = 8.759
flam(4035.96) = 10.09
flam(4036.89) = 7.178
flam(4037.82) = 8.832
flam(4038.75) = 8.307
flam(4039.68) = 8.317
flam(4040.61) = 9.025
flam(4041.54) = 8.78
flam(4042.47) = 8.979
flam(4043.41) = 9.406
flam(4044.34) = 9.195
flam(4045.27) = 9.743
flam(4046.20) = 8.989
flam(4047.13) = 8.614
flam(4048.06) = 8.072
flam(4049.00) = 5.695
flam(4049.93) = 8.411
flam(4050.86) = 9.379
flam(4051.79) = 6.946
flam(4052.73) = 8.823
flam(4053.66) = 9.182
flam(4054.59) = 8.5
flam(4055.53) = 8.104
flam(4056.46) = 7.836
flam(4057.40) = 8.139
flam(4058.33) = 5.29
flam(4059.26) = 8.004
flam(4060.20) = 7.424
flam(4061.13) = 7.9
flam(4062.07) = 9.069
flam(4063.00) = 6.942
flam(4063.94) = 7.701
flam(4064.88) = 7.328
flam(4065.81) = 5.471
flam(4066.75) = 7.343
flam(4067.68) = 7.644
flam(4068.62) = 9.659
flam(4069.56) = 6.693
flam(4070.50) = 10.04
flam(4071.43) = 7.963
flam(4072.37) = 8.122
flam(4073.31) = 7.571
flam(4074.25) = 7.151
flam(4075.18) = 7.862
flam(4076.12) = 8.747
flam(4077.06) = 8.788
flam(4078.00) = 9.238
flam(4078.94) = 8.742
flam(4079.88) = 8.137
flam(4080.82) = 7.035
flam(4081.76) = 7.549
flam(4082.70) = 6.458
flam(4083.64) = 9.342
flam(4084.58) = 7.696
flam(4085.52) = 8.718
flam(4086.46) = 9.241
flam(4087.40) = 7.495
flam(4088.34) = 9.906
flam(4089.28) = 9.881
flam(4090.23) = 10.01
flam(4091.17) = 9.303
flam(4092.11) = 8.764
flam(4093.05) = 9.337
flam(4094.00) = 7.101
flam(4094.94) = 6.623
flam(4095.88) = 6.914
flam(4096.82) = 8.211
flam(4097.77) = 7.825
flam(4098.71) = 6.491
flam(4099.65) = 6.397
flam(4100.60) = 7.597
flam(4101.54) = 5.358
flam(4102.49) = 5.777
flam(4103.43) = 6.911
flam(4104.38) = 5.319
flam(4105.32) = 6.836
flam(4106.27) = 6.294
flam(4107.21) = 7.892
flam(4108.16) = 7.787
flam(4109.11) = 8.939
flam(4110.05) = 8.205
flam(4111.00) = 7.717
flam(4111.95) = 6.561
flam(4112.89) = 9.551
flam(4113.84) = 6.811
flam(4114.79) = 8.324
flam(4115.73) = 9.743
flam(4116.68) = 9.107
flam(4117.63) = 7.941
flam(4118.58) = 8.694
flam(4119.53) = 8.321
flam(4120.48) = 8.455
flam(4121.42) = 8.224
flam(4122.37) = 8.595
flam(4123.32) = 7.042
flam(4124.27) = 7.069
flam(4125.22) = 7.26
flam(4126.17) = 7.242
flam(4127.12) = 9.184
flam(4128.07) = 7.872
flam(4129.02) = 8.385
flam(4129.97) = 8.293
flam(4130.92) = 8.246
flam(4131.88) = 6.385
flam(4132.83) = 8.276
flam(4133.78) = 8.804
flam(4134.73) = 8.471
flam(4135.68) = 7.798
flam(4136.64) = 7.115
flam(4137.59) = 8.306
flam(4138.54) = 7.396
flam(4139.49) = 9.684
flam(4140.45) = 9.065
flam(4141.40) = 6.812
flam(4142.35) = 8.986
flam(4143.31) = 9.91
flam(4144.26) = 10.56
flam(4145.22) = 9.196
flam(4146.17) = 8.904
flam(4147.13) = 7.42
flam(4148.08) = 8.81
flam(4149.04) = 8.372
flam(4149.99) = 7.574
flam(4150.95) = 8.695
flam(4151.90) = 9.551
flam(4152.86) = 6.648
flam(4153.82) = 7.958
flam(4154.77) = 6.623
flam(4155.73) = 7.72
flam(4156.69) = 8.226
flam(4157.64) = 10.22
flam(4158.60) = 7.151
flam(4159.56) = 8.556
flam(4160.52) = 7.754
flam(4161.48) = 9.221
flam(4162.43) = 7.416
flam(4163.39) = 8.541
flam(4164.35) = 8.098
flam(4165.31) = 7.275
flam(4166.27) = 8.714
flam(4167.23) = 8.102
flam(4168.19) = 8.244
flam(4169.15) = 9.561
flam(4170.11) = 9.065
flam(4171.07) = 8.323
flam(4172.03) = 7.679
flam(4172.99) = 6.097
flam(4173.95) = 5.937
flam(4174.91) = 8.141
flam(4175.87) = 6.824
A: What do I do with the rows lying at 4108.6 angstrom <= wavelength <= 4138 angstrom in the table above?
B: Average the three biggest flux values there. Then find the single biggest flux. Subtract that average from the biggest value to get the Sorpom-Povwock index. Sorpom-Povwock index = 0.25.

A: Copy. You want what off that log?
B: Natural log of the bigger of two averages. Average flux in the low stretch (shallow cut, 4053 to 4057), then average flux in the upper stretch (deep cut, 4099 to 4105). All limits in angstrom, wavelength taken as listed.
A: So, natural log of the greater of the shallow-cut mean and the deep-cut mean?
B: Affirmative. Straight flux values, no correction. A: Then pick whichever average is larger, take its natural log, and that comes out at 2.13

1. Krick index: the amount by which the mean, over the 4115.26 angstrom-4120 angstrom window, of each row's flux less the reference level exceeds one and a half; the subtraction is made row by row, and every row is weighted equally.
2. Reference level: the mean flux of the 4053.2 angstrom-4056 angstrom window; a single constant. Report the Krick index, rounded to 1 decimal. -1.3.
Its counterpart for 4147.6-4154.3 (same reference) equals -1.9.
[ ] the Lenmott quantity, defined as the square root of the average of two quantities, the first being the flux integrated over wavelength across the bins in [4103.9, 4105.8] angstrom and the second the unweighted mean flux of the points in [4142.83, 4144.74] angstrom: 3.30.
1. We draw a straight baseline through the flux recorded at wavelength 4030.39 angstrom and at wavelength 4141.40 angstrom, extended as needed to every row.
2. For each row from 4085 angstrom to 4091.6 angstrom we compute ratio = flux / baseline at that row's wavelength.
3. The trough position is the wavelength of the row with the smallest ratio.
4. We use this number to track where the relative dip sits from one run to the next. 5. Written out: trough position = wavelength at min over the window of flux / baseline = 4087.40 angstrom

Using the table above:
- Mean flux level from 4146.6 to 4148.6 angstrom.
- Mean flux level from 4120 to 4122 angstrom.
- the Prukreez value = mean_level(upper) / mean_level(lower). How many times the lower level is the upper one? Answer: 0.97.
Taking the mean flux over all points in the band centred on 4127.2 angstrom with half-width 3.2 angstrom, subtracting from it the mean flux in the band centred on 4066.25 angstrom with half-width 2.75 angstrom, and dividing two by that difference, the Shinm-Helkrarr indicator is 5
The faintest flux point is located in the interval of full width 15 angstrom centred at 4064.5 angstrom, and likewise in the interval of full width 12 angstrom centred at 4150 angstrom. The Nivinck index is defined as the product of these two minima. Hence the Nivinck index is 35.0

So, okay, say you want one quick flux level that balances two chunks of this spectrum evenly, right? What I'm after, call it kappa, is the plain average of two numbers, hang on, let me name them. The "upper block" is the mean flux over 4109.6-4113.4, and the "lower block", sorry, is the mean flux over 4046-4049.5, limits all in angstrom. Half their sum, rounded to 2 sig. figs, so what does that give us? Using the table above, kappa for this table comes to 7.9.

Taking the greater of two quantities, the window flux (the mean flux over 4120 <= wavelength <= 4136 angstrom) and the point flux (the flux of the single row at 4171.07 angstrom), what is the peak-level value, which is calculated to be 8.3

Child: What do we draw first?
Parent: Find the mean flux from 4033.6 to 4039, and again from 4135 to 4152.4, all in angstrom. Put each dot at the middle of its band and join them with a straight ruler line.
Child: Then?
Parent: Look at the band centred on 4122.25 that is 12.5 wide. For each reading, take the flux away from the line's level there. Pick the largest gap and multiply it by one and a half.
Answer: 2.2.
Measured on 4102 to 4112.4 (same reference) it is 4.8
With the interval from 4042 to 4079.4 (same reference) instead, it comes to 4.7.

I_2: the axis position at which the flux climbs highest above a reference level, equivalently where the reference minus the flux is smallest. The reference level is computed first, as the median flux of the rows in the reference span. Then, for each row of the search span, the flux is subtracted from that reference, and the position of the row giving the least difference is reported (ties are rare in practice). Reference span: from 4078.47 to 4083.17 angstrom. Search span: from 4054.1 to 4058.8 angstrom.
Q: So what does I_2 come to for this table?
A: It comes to 4054.59 angstrom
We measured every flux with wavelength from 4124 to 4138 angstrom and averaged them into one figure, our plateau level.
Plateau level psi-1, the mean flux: 7.9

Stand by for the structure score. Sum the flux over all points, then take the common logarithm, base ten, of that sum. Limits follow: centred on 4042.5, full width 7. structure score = 1.80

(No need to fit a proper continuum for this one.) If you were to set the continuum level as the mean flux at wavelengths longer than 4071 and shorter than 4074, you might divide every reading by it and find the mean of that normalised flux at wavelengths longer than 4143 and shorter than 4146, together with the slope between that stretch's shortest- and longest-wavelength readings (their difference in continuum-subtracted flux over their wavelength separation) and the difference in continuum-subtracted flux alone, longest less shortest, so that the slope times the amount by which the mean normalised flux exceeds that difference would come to -0.74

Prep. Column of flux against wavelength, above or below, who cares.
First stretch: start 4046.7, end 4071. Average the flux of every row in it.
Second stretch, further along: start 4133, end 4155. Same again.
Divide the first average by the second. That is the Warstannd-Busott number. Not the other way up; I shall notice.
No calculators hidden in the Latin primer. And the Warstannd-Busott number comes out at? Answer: 0.94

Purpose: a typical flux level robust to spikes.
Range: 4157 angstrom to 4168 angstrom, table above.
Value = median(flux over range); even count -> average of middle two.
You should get 8.10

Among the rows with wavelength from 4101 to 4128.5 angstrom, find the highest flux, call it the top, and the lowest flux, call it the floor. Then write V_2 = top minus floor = 4.4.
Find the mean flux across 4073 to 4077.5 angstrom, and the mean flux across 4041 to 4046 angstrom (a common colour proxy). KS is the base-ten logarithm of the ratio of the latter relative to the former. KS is 0.06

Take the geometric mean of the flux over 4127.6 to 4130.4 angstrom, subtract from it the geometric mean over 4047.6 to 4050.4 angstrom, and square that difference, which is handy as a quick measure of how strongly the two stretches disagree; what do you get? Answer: 0.80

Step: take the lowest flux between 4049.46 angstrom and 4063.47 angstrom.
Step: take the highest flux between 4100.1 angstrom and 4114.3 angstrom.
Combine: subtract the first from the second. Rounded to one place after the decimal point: 4.3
